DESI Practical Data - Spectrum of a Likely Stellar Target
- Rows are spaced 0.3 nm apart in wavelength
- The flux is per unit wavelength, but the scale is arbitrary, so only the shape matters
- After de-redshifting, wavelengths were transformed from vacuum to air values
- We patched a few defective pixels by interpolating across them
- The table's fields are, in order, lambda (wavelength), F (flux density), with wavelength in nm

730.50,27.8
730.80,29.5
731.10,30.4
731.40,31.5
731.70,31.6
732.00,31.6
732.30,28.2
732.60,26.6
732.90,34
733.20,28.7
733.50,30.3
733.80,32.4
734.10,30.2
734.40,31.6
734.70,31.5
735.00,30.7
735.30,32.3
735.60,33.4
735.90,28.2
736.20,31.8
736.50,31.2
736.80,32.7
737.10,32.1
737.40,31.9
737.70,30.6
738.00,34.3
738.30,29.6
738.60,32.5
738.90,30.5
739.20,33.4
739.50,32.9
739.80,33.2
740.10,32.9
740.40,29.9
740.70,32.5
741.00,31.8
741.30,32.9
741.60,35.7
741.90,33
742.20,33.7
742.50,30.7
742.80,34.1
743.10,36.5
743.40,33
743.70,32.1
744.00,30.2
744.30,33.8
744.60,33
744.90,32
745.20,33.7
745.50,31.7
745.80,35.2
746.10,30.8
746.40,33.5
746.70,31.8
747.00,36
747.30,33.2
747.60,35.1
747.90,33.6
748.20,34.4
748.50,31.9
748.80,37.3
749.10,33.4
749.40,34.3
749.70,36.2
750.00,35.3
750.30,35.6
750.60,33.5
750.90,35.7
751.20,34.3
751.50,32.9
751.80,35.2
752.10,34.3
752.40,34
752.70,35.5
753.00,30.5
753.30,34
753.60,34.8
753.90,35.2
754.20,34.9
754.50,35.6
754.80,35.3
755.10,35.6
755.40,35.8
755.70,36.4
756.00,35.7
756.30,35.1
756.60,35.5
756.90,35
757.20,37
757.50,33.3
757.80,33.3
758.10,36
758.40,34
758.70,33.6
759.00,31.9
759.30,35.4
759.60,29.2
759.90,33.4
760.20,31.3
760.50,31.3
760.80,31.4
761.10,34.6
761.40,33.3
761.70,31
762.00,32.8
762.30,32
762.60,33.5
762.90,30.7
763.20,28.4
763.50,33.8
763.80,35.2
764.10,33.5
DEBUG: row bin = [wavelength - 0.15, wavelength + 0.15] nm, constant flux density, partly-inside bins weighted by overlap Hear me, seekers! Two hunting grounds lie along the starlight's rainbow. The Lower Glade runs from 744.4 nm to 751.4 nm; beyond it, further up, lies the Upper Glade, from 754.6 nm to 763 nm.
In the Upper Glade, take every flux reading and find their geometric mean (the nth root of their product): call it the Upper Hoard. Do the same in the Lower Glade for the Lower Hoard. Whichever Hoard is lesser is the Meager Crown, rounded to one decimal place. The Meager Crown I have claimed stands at 33.6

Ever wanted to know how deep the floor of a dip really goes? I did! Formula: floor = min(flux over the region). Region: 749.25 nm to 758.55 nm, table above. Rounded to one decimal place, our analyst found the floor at 30.5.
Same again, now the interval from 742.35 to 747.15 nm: 30.2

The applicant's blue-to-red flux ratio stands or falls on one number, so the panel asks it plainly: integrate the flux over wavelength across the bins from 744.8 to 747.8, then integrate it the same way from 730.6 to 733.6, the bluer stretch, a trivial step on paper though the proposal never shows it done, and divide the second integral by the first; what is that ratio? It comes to 0.91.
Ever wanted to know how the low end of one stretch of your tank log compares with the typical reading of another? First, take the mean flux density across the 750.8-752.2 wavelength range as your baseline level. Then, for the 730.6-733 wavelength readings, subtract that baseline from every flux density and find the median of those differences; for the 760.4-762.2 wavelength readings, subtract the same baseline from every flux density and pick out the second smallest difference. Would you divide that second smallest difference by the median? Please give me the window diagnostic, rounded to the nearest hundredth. 0.90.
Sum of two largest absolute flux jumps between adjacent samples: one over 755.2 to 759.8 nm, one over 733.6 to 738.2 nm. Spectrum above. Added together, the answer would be 11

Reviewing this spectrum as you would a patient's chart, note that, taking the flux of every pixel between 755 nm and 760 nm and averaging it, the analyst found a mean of 34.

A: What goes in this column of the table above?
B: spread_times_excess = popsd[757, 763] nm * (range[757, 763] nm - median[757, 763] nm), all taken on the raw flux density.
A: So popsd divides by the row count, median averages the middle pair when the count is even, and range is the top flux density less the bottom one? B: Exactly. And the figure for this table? -48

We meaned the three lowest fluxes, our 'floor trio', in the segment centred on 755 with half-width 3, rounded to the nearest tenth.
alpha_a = 32.4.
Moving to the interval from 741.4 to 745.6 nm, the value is 30.9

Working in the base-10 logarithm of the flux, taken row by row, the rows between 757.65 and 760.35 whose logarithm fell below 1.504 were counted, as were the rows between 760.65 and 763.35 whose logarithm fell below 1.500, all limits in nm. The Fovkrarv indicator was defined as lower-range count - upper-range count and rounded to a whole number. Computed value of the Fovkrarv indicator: -1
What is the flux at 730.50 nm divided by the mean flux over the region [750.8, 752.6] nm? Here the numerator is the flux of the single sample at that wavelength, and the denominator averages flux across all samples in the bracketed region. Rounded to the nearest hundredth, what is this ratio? 0.81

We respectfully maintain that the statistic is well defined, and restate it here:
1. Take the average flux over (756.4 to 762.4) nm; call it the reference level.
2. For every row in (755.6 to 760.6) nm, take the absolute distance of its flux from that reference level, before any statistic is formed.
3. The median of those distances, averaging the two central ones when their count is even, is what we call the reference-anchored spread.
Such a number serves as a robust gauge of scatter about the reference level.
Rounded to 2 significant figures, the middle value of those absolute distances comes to 2.0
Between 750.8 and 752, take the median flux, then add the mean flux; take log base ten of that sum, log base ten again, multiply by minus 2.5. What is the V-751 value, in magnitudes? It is -0.662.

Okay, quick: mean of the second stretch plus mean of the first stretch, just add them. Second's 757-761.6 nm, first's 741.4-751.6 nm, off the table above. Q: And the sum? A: 67.0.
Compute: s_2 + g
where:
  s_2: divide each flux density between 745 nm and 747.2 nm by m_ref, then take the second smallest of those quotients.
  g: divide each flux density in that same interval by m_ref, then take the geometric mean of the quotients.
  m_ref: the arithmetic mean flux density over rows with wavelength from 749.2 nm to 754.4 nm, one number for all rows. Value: 1.88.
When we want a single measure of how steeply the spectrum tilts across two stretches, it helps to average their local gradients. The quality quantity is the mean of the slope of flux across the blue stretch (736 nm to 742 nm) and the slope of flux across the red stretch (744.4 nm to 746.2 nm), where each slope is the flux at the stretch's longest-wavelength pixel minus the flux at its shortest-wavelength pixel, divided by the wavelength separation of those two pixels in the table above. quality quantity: -0.6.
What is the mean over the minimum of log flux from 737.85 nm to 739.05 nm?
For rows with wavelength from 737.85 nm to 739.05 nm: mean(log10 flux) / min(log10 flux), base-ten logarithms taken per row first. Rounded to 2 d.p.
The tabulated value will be 1.02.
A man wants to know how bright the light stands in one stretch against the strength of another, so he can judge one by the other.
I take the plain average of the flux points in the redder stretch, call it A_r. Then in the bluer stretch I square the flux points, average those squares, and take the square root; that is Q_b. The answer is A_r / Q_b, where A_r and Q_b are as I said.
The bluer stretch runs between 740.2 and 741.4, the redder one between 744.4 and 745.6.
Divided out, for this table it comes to 1.03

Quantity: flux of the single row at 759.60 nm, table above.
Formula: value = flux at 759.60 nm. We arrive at 29.2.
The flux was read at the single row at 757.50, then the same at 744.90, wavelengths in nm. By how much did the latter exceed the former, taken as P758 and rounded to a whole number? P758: -1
